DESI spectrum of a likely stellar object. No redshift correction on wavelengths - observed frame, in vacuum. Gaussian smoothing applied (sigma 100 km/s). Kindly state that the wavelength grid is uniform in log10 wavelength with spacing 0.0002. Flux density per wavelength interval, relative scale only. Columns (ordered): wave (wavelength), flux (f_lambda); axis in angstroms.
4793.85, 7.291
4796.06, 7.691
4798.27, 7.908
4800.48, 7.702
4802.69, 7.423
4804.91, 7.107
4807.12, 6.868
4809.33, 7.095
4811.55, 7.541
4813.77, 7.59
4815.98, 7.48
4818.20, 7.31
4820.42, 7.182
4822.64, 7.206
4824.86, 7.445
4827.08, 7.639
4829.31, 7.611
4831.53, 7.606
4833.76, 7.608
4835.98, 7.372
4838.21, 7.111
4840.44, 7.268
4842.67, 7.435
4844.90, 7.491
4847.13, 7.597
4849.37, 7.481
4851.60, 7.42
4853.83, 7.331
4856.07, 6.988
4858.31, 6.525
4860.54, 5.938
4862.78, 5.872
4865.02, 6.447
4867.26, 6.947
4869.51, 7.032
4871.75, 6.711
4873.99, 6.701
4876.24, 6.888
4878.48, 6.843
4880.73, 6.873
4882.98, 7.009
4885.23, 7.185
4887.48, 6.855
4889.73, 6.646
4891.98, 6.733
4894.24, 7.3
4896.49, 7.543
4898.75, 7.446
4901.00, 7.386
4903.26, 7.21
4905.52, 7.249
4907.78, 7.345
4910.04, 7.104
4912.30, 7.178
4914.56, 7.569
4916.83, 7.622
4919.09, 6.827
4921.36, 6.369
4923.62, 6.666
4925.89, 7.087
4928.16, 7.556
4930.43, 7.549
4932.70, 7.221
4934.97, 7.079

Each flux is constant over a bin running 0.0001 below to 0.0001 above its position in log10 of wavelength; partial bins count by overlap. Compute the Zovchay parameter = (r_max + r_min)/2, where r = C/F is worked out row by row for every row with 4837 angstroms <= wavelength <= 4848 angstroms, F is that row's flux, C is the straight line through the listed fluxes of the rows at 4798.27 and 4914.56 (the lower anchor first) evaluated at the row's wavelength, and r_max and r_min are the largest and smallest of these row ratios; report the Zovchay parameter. 1.06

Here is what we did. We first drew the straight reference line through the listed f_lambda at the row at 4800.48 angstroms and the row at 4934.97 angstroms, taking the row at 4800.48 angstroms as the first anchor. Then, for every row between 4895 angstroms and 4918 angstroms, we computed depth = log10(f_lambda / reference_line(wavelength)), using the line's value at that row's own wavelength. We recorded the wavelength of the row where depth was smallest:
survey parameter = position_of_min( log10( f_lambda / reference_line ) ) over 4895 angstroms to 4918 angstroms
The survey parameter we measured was 4910.04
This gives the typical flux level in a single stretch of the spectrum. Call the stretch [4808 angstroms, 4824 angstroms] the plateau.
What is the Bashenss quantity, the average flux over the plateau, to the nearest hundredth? 7.34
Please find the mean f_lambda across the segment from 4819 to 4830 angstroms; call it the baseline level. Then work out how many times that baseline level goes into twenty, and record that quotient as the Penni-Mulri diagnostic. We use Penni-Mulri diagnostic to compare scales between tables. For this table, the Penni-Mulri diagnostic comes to 2.70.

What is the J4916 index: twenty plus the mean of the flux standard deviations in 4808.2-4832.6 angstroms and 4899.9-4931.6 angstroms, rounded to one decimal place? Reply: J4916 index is 20.3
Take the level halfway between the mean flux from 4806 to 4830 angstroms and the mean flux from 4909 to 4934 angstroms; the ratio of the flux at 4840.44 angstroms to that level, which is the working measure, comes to 1.001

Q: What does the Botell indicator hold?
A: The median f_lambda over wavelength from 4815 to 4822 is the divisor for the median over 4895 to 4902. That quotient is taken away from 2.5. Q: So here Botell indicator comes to 1.481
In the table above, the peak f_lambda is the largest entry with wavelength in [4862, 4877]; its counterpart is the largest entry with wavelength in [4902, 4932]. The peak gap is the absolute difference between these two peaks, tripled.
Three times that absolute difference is 1.8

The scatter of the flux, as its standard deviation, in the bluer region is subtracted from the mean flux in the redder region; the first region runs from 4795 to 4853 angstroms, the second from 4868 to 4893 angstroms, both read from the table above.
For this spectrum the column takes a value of 6.63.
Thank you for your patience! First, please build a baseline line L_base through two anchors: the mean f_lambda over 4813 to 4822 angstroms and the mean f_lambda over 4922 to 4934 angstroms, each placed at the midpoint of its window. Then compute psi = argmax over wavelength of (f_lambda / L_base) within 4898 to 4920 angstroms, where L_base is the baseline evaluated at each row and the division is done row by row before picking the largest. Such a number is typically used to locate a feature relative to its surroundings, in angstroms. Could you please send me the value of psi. 4916.83 angstroms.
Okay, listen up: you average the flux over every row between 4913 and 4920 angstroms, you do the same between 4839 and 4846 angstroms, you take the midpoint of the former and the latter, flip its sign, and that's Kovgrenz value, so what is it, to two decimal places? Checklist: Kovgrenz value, -7.37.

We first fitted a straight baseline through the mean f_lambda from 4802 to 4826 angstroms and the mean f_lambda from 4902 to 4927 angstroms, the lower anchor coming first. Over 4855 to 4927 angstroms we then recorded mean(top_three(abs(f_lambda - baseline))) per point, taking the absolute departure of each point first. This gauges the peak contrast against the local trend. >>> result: 1.12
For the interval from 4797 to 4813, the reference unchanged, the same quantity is 0.47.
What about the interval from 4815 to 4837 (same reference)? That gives 0.35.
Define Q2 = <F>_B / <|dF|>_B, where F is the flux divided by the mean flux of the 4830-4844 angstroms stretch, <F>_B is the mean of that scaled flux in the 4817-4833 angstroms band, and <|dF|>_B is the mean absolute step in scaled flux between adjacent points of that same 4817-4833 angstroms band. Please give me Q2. 72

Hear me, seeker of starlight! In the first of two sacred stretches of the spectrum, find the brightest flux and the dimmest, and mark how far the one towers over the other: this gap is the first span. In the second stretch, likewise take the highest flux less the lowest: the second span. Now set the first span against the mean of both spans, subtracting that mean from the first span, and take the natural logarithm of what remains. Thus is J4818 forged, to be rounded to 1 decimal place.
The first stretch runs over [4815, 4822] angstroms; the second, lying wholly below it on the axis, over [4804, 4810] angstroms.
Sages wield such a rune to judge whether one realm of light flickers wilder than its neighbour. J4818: -3.5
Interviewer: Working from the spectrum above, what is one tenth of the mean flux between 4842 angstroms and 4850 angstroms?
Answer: 0.750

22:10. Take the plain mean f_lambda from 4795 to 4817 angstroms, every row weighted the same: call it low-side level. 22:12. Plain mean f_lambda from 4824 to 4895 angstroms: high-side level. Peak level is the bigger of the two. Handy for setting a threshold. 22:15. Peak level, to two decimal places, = 7.44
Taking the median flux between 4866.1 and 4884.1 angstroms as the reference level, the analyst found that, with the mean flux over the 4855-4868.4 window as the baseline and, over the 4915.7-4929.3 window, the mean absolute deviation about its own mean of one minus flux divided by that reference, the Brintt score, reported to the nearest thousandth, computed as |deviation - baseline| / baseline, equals 0.991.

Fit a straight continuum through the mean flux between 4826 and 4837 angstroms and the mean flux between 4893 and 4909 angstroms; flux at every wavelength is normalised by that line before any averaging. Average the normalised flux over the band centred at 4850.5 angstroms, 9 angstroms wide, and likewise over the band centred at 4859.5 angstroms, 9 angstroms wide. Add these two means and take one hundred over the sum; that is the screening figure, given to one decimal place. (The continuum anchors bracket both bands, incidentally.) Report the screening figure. 54.4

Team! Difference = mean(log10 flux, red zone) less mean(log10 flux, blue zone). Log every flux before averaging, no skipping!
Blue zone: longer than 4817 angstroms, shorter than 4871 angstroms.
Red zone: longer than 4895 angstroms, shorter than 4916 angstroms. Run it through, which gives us 0.012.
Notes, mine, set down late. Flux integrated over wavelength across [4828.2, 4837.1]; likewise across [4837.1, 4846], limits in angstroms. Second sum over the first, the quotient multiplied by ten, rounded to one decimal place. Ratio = 9.7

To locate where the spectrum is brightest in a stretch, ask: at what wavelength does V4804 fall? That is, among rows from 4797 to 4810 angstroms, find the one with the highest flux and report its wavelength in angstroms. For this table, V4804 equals 4798.27 angstroms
